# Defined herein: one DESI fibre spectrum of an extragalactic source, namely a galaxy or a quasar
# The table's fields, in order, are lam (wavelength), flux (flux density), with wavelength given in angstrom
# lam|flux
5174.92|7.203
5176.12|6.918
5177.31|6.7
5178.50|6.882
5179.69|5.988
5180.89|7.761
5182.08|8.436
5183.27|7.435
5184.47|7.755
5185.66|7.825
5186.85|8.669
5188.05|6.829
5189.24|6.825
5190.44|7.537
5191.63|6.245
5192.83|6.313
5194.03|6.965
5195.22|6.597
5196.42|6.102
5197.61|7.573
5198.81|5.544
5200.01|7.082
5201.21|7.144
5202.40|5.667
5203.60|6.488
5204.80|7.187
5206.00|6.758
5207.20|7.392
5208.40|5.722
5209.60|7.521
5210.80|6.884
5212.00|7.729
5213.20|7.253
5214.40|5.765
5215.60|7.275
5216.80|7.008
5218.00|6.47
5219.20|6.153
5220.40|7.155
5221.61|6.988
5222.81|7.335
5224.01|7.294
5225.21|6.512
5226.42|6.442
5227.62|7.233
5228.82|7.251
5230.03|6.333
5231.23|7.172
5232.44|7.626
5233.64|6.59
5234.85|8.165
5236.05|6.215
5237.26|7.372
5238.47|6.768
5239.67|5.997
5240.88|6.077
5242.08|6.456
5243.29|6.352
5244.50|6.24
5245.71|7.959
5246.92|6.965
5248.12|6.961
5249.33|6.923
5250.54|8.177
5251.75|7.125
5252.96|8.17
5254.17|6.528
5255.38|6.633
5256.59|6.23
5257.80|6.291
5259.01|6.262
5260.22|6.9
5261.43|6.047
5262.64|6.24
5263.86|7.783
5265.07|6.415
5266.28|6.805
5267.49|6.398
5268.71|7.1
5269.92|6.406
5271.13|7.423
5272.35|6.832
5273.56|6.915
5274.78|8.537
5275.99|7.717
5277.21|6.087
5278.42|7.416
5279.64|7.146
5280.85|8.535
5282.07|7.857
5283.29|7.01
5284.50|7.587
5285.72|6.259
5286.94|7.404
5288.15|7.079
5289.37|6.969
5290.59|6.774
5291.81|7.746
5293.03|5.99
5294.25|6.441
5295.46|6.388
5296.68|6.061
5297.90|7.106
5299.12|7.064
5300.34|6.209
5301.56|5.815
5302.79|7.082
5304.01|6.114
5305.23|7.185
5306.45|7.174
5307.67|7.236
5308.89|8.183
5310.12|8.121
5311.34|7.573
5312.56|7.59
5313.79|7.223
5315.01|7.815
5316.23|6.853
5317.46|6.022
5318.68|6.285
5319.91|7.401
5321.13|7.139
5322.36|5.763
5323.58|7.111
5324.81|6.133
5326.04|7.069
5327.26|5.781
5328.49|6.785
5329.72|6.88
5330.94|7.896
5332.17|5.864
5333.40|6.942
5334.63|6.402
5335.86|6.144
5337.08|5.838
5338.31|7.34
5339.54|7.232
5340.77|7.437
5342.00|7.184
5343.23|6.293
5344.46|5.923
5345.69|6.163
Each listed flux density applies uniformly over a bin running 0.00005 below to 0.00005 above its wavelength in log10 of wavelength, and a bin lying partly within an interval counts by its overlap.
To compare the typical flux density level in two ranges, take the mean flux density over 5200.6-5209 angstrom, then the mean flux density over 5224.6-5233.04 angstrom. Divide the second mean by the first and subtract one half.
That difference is 0.548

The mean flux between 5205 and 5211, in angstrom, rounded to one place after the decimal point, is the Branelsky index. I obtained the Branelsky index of 6.9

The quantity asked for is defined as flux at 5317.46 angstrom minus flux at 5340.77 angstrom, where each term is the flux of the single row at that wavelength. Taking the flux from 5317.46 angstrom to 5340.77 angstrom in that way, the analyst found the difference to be -1.4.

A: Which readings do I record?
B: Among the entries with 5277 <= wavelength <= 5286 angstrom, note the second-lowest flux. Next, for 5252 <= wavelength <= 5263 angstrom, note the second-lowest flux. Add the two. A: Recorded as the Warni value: 12.5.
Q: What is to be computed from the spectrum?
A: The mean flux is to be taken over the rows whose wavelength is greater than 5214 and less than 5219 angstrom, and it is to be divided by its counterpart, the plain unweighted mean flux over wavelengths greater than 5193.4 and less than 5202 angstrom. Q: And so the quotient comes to 0.99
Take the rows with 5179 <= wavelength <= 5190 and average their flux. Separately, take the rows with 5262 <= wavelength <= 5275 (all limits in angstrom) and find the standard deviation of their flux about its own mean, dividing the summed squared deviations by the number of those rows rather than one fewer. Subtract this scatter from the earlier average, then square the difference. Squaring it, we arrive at 46.7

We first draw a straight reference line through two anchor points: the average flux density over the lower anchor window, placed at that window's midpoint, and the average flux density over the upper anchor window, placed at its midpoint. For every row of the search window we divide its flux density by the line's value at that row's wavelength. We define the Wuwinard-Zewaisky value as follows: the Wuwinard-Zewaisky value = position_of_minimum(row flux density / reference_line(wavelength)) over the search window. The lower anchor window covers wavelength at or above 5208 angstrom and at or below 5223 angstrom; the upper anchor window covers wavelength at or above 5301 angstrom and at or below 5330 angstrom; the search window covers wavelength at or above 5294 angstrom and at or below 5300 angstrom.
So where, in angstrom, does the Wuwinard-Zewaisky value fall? 5296.68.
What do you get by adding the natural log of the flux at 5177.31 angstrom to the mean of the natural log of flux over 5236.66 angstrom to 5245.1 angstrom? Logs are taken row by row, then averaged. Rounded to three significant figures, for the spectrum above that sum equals 3.77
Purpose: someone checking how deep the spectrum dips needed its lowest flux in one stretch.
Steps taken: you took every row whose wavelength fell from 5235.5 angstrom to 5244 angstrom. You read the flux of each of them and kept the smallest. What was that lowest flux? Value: 5.997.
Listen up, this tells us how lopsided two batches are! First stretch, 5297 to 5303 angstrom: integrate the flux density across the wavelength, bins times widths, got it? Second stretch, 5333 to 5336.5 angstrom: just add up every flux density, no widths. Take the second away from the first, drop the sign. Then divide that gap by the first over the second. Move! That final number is 10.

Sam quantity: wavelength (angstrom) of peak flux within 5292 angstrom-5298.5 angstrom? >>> 5297.90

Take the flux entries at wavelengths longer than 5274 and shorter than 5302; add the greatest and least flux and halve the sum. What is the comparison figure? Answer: 7.2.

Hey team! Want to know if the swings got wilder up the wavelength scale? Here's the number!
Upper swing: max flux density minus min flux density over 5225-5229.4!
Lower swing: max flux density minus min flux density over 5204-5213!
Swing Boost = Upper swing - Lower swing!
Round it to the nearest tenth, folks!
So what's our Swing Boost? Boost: -1.2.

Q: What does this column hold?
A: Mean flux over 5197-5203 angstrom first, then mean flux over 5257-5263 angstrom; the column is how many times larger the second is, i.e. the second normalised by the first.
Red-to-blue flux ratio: 0.962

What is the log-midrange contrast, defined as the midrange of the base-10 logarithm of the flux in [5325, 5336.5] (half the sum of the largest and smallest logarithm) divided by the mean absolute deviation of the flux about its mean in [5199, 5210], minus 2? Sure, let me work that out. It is -0.5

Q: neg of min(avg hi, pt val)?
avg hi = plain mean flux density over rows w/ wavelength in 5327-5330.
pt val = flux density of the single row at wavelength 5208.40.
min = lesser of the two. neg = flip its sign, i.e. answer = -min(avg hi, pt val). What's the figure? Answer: -5.72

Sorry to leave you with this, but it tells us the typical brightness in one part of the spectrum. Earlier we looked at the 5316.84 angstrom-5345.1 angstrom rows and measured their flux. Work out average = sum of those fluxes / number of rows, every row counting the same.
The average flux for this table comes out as 6.65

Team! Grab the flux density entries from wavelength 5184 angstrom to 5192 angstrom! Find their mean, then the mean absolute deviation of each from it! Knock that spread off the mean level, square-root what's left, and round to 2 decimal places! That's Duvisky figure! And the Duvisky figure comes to 2.60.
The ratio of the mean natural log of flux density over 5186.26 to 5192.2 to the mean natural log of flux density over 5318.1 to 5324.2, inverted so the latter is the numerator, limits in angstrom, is 0.97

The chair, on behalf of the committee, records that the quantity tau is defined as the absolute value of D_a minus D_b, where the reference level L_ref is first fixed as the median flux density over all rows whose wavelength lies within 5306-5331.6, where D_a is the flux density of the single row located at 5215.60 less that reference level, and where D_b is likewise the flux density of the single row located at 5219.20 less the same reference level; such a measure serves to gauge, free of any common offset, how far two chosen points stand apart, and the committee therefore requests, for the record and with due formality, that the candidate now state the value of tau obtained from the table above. 1.1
